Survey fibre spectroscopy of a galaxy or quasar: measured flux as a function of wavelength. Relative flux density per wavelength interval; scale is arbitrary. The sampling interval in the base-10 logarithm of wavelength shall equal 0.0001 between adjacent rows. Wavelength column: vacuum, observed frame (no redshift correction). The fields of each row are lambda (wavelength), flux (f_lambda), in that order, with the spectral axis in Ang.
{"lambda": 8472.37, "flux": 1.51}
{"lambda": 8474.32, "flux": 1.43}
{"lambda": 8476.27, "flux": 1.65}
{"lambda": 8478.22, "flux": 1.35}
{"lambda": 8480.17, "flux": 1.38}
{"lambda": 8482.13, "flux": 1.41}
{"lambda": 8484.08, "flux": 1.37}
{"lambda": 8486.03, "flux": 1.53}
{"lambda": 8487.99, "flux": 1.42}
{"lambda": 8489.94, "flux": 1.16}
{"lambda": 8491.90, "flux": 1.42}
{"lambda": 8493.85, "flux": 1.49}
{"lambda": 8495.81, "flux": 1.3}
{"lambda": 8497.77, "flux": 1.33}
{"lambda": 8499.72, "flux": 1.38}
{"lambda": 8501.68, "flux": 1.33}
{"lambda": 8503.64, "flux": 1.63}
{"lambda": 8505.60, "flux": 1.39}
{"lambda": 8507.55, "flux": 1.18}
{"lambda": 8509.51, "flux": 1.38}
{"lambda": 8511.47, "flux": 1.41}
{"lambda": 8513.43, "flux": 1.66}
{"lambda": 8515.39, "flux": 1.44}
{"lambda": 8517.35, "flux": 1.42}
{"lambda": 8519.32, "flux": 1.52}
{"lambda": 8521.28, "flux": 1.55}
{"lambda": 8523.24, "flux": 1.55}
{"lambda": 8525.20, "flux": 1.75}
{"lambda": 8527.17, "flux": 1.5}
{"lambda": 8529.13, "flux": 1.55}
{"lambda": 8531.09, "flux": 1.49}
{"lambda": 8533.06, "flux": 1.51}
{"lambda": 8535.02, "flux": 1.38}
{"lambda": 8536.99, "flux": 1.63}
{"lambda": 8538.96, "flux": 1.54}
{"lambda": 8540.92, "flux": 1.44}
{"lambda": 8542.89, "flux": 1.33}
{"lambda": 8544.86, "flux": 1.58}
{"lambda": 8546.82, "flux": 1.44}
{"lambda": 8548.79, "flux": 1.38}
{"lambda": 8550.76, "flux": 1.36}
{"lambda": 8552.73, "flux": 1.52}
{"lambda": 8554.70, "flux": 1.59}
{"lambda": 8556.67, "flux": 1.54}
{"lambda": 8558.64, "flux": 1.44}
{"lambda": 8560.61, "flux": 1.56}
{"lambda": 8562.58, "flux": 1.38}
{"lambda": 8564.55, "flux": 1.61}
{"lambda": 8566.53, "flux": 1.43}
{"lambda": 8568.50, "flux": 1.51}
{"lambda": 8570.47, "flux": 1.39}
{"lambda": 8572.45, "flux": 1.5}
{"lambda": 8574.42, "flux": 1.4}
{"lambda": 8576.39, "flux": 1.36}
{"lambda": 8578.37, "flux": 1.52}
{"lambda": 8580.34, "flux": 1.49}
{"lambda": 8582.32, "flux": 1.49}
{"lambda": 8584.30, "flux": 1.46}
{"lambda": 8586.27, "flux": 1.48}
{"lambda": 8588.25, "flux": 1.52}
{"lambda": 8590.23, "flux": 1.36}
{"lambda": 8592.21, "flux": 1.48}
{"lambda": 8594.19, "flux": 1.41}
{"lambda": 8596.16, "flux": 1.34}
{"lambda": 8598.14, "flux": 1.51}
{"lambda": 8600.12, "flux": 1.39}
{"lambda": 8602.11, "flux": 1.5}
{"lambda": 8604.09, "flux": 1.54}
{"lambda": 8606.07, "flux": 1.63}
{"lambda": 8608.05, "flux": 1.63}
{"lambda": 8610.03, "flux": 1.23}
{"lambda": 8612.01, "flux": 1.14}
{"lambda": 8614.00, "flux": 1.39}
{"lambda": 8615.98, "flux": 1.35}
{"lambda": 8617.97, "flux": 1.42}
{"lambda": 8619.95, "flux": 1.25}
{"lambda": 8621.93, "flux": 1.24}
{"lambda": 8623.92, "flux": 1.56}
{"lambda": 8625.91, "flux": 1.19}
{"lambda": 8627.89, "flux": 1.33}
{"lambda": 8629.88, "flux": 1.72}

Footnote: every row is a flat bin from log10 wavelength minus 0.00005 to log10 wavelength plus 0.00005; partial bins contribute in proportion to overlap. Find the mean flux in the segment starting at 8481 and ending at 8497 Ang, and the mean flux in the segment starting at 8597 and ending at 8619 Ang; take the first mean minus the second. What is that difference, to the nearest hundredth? -0.04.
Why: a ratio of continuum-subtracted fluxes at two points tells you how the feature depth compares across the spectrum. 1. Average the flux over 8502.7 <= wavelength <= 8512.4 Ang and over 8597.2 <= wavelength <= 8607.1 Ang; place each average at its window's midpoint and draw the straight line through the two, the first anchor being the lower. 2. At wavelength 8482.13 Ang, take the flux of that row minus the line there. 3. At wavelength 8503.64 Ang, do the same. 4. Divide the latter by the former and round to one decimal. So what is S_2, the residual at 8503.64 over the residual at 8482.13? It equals 5.5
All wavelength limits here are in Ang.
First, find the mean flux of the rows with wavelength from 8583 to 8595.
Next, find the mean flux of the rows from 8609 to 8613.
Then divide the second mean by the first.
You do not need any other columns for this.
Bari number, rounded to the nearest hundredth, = 0.82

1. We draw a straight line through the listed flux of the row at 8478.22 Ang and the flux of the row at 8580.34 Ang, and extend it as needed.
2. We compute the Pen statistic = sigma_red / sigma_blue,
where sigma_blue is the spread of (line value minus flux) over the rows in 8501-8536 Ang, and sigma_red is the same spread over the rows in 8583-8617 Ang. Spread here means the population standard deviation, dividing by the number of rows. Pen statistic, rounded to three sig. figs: 1.04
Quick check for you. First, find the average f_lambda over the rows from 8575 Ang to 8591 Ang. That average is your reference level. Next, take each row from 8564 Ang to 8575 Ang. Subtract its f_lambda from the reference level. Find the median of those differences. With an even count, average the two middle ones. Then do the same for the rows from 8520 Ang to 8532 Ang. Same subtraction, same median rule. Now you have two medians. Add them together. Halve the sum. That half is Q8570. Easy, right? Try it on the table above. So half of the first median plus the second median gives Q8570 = -0.048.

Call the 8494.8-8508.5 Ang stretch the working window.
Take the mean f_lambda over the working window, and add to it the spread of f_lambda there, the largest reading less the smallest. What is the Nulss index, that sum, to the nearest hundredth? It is 1.81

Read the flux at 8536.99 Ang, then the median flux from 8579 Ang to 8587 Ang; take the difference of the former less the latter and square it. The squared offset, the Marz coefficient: 0.021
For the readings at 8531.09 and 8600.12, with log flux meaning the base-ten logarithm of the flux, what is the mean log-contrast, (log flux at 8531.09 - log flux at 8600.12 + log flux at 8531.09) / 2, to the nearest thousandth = 0.102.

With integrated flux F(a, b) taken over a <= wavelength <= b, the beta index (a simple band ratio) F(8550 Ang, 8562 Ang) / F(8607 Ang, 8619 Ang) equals 1.10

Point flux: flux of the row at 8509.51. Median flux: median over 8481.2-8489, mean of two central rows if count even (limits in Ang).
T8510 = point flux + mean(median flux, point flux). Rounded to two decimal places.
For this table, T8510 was 2.78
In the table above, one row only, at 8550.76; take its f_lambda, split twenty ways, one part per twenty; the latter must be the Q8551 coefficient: 0.0680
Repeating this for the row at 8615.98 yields 0.0675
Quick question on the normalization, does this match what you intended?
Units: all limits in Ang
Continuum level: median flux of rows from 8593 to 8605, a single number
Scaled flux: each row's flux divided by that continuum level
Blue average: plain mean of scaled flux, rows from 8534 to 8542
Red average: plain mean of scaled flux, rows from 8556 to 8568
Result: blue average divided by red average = 1.00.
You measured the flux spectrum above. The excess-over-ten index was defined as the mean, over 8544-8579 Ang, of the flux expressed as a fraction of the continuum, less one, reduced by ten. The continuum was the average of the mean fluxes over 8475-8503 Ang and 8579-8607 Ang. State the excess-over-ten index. -9.97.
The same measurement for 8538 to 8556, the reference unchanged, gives -9.98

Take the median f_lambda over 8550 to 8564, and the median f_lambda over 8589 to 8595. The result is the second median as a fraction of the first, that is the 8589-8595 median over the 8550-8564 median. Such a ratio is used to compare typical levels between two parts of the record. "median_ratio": 0.93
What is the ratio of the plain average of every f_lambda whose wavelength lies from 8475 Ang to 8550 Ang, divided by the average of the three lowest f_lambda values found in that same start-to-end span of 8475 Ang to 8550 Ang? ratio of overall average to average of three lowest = 1.20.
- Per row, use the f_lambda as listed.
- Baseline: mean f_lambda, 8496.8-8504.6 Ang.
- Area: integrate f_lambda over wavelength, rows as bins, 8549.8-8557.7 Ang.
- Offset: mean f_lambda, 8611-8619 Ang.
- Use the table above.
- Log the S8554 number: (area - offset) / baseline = 7.4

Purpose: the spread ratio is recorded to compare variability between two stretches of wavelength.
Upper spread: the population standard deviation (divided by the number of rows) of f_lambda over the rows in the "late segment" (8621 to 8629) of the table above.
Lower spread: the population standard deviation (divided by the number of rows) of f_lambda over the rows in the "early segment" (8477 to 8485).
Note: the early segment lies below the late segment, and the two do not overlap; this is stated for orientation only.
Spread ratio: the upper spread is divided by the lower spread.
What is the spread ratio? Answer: 6.6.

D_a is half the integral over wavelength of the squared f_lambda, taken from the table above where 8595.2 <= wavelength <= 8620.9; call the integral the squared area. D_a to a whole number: 26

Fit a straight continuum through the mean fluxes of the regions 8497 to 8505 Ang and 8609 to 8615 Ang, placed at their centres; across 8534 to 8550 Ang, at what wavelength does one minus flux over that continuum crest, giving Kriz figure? 8542.89 Ang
